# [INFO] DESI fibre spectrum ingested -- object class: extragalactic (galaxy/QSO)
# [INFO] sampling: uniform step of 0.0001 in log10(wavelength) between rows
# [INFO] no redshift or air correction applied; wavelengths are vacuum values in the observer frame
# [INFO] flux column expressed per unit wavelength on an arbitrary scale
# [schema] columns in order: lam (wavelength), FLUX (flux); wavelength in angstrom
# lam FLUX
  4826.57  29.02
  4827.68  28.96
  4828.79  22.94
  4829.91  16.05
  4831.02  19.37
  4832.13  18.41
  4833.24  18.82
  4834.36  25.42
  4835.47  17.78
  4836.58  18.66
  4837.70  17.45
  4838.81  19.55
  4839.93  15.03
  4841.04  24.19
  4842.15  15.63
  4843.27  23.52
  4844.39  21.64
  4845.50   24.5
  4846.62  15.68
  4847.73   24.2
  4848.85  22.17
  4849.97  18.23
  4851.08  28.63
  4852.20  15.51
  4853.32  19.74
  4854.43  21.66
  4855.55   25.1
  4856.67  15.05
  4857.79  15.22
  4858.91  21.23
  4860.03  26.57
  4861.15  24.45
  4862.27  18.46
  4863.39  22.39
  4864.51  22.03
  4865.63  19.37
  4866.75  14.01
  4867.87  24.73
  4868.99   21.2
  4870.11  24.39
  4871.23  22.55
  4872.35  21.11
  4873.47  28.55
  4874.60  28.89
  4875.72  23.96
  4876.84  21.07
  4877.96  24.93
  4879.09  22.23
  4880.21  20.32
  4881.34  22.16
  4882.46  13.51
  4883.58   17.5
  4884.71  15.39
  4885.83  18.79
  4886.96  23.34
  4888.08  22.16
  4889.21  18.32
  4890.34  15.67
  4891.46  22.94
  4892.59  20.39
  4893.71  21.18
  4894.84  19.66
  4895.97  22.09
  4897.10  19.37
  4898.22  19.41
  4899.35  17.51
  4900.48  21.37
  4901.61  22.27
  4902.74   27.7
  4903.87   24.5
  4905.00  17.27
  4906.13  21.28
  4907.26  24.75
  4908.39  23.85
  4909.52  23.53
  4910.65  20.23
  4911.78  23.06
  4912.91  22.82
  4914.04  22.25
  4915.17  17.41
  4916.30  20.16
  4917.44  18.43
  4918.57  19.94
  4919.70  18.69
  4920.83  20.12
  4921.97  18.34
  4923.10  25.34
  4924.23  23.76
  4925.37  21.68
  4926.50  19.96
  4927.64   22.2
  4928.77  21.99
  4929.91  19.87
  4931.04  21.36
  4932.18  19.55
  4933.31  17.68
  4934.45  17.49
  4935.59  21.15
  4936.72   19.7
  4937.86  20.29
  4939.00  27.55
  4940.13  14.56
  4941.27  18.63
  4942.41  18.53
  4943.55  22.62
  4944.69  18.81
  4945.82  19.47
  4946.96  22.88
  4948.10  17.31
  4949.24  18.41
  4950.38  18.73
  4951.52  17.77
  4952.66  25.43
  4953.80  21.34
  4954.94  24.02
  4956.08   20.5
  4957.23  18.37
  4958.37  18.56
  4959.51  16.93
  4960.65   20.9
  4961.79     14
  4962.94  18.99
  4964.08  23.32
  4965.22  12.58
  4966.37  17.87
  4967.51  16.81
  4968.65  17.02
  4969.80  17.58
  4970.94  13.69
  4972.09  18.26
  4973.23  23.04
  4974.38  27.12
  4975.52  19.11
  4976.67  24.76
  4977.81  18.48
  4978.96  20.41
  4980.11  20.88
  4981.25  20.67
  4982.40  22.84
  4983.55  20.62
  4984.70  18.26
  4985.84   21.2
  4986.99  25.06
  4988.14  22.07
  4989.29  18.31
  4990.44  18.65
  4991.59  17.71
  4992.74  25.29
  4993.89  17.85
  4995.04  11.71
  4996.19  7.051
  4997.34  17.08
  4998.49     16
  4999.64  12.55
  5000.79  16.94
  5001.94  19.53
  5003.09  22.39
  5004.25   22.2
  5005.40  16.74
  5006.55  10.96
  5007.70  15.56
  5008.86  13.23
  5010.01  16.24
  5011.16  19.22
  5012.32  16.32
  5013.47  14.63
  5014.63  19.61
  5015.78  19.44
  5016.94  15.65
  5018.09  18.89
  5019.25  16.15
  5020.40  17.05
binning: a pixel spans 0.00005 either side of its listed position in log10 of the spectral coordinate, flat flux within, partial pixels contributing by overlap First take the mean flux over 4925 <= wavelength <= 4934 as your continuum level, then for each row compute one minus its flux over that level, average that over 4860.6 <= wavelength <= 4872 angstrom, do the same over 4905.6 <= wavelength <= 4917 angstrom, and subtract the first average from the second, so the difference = -0.03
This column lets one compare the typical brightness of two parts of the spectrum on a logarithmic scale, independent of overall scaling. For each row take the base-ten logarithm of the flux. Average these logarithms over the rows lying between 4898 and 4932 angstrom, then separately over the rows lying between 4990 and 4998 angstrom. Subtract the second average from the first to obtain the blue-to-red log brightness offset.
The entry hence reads 0.14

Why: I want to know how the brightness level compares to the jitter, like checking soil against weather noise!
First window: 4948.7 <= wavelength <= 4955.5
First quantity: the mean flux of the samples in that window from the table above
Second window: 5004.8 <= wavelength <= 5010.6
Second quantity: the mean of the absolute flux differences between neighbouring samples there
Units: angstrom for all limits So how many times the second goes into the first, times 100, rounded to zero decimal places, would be 533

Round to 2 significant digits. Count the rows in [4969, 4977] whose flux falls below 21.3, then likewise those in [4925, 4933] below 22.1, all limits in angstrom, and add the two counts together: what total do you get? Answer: 10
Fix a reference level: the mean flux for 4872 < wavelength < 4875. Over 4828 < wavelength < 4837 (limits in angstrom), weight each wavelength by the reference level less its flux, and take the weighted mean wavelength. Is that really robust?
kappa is 4832.7 angstrom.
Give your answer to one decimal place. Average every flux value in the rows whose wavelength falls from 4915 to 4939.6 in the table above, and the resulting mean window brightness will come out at 20.6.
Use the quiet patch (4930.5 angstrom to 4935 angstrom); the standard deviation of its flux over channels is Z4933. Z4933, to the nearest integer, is 2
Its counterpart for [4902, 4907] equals 4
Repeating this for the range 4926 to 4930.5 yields 1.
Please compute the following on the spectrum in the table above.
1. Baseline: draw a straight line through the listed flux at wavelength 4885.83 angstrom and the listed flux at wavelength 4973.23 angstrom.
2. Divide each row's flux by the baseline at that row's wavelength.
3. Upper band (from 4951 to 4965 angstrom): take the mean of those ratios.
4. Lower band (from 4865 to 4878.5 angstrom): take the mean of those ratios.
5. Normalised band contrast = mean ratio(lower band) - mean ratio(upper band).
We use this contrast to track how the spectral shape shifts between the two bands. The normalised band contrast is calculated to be 0.37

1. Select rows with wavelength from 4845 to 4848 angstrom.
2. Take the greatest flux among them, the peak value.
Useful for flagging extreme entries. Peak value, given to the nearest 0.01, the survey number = 24.50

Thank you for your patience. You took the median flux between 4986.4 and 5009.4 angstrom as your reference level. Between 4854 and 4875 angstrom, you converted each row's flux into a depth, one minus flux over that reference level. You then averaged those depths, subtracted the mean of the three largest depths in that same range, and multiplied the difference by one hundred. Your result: -41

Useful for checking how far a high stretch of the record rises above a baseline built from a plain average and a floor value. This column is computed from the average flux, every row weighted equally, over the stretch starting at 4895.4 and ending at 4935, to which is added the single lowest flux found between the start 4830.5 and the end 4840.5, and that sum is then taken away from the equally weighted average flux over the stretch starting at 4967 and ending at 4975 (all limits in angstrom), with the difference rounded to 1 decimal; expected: -17.0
